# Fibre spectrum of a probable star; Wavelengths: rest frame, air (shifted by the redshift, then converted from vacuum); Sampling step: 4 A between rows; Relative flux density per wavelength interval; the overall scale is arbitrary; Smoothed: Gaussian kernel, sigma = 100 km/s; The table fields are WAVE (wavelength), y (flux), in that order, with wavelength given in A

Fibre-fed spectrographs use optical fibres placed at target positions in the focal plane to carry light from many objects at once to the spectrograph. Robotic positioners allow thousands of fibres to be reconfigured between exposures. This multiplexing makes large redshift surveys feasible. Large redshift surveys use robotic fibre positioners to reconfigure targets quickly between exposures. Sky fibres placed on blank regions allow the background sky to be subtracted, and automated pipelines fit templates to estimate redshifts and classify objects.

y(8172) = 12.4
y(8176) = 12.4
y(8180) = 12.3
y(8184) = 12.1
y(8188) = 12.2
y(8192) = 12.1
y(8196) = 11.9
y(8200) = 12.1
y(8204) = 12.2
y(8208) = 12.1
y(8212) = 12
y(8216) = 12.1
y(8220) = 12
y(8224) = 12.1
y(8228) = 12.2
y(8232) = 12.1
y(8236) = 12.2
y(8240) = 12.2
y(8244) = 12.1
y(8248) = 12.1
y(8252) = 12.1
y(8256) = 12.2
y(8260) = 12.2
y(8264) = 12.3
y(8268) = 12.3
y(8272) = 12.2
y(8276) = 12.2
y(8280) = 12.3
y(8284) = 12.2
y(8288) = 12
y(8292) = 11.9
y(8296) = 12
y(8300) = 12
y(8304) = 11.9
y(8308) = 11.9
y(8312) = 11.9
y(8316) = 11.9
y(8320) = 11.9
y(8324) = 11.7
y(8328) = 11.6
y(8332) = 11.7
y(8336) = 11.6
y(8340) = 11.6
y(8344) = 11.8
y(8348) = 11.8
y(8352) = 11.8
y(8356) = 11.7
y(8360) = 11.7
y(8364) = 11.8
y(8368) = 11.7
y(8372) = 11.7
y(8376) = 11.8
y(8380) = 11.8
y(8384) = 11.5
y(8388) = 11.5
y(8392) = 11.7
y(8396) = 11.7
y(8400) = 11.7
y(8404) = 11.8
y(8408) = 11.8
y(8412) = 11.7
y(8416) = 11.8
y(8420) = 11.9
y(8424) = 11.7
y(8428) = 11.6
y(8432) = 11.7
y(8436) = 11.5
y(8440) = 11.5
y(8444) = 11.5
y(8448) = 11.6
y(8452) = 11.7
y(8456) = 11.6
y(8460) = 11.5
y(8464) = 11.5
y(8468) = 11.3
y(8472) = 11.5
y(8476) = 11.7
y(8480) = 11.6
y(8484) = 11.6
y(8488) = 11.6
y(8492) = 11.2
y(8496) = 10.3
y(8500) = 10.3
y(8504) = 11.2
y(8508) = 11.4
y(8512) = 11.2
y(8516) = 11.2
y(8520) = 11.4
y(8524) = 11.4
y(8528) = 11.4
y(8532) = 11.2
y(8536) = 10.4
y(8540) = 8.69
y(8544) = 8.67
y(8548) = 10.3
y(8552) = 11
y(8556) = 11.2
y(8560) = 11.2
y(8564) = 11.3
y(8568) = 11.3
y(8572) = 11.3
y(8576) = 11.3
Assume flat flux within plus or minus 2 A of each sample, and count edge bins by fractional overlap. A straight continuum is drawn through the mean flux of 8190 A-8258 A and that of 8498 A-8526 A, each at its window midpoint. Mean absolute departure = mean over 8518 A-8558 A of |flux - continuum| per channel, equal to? 0.73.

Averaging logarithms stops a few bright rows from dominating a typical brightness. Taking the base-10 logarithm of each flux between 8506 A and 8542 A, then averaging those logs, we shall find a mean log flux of 1.04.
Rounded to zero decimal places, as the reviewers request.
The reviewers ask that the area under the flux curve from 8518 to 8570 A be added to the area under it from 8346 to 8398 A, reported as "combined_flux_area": 1167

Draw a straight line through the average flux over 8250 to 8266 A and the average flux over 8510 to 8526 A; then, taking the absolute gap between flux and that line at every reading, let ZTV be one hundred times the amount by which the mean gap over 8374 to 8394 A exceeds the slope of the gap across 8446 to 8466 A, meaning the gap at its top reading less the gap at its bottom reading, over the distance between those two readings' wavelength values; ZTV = 11.9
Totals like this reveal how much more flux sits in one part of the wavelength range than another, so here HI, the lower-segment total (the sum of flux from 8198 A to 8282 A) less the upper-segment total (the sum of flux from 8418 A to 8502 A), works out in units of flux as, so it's 15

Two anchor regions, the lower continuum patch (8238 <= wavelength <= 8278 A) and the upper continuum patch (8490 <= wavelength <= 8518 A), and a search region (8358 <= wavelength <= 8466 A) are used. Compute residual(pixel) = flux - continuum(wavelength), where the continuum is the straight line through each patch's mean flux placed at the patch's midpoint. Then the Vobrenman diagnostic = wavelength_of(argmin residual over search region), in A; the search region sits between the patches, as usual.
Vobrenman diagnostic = 8384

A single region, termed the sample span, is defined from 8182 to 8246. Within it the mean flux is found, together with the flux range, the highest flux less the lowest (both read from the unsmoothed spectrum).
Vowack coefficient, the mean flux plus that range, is 12.4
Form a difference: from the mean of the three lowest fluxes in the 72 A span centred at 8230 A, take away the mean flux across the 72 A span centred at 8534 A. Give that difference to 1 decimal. 1.1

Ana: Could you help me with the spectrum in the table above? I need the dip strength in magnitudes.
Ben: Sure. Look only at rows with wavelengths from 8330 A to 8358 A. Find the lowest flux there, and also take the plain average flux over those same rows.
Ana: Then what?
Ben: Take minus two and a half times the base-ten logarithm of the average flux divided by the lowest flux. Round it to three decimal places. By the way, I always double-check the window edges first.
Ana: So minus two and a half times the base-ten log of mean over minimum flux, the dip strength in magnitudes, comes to -0.011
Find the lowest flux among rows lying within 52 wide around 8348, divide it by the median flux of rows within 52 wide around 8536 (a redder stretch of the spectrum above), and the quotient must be 1.04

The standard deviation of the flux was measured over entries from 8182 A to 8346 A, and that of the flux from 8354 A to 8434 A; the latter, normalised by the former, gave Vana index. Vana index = 0.5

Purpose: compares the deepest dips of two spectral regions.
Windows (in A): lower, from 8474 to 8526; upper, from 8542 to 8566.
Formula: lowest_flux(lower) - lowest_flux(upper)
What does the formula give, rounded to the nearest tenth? 1.6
